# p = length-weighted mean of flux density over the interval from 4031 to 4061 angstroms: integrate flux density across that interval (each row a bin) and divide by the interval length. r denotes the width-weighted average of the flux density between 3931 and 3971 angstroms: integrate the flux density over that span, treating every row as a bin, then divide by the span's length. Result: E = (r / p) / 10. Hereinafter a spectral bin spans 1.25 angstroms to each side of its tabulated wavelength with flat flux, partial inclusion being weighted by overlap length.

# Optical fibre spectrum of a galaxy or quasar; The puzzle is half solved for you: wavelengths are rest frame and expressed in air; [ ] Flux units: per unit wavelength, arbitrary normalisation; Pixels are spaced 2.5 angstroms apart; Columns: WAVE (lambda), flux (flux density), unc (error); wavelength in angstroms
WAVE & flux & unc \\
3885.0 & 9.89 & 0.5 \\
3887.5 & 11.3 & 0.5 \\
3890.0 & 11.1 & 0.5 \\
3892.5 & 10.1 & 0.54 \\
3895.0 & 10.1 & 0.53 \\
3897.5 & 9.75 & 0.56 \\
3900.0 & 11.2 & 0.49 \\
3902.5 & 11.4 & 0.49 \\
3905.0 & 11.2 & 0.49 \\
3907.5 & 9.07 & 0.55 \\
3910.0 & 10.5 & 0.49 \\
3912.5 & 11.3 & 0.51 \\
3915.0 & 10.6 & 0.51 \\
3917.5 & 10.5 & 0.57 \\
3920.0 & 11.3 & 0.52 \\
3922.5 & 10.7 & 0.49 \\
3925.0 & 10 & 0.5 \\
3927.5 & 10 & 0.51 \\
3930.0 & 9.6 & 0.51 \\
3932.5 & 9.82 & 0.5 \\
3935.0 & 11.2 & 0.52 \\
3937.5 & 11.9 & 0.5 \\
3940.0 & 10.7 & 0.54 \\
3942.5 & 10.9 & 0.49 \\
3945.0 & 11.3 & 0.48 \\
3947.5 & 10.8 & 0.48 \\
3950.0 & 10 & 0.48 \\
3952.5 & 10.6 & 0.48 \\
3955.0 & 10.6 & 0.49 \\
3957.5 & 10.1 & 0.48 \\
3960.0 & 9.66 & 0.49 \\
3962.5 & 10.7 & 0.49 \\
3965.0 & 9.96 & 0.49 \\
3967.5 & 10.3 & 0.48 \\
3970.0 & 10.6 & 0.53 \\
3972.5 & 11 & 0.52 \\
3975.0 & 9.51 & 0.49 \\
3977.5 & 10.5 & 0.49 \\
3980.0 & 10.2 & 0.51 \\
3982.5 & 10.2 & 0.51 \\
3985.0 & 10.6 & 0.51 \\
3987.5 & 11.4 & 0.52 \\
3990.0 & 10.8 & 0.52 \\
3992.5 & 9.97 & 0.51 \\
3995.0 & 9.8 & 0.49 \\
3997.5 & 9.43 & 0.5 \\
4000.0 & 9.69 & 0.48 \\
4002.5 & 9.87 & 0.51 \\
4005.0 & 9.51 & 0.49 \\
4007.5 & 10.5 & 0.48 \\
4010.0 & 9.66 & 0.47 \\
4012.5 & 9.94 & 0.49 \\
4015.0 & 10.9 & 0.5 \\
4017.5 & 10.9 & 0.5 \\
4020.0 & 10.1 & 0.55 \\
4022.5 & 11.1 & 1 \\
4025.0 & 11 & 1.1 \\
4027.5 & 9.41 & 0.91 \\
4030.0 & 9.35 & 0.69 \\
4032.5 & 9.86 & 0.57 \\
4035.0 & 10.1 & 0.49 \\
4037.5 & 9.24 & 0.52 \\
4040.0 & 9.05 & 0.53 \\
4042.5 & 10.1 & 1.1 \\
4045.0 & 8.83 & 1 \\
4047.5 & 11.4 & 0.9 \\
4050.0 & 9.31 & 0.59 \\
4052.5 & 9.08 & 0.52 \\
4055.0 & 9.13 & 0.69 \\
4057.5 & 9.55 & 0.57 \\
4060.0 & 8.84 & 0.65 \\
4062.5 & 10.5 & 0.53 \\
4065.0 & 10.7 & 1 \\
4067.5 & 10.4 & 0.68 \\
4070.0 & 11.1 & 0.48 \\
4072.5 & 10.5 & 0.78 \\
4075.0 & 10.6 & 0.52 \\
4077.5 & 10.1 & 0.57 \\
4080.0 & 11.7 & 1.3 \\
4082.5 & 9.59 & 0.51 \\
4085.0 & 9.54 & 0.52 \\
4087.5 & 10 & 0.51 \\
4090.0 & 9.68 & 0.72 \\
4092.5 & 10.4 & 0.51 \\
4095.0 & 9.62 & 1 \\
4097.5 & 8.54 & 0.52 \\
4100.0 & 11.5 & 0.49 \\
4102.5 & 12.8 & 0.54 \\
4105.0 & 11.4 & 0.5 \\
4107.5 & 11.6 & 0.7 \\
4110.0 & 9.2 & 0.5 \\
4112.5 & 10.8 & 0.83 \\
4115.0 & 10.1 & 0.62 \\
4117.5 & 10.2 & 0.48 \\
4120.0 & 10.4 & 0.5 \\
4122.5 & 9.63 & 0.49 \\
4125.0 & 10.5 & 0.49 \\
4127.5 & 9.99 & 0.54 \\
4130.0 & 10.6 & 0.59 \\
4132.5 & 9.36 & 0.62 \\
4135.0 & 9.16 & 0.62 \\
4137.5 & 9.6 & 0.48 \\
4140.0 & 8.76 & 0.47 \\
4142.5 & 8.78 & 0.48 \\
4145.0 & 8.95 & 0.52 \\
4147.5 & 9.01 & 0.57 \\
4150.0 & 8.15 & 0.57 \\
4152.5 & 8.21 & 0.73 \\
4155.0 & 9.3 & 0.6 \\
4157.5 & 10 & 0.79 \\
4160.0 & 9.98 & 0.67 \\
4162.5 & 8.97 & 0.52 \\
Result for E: 0.111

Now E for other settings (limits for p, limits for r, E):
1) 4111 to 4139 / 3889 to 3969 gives 0.105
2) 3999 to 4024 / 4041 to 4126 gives 0.100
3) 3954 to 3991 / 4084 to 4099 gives 0.093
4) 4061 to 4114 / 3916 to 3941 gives 0.101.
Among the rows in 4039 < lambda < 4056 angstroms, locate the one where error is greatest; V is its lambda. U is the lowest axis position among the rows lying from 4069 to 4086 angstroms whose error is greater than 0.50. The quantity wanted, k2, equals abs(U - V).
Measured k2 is 30.0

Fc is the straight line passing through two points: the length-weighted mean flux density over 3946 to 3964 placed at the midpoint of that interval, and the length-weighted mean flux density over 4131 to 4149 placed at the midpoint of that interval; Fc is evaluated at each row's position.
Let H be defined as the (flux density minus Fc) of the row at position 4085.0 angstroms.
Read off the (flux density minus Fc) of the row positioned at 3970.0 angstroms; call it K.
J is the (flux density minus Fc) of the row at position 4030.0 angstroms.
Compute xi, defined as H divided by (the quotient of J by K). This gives 0.0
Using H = 0.1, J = -0.5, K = 0.3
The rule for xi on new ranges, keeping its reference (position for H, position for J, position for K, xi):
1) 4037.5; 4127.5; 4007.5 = -0.3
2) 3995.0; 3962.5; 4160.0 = -0.7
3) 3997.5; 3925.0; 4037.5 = -0.6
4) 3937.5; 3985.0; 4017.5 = 3.1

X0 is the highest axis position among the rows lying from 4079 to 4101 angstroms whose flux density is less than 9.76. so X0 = 4097.5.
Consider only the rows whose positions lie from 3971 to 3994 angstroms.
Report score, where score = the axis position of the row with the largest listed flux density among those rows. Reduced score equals 3987.5 angstroms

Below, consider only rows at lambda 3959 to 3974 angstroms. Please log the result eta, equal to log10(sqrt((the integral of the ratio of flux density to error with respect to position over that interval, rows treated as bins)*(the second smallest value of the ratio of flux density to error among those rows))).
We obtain 1.90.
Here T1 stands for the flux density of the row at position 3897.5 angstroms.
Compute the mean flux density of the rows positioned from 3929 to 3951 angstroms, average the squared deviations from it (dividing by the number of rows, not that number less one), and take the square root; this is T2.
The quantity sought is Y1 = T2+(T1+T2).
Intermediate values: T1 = 9.75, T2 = 0.71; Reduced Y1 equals 11.2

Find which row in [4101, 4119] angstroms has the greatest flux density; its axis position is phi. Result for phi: 4102.5 angstroms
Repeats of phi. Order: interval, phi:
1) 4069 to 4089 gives 4080.0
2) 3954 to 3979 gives 3972.5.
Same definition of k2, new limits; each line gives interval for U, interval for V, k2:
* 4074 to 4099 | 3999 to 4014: 72.5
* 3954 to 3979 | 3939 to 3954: 30.0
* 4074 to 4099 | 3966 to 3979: 105.0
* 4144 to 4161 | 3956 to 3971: 175.0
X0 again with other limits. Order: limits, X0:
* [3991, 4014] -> 4010.0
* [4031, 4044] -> 4040.0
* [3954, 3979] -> 3975.0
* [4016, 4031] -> 4030.0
